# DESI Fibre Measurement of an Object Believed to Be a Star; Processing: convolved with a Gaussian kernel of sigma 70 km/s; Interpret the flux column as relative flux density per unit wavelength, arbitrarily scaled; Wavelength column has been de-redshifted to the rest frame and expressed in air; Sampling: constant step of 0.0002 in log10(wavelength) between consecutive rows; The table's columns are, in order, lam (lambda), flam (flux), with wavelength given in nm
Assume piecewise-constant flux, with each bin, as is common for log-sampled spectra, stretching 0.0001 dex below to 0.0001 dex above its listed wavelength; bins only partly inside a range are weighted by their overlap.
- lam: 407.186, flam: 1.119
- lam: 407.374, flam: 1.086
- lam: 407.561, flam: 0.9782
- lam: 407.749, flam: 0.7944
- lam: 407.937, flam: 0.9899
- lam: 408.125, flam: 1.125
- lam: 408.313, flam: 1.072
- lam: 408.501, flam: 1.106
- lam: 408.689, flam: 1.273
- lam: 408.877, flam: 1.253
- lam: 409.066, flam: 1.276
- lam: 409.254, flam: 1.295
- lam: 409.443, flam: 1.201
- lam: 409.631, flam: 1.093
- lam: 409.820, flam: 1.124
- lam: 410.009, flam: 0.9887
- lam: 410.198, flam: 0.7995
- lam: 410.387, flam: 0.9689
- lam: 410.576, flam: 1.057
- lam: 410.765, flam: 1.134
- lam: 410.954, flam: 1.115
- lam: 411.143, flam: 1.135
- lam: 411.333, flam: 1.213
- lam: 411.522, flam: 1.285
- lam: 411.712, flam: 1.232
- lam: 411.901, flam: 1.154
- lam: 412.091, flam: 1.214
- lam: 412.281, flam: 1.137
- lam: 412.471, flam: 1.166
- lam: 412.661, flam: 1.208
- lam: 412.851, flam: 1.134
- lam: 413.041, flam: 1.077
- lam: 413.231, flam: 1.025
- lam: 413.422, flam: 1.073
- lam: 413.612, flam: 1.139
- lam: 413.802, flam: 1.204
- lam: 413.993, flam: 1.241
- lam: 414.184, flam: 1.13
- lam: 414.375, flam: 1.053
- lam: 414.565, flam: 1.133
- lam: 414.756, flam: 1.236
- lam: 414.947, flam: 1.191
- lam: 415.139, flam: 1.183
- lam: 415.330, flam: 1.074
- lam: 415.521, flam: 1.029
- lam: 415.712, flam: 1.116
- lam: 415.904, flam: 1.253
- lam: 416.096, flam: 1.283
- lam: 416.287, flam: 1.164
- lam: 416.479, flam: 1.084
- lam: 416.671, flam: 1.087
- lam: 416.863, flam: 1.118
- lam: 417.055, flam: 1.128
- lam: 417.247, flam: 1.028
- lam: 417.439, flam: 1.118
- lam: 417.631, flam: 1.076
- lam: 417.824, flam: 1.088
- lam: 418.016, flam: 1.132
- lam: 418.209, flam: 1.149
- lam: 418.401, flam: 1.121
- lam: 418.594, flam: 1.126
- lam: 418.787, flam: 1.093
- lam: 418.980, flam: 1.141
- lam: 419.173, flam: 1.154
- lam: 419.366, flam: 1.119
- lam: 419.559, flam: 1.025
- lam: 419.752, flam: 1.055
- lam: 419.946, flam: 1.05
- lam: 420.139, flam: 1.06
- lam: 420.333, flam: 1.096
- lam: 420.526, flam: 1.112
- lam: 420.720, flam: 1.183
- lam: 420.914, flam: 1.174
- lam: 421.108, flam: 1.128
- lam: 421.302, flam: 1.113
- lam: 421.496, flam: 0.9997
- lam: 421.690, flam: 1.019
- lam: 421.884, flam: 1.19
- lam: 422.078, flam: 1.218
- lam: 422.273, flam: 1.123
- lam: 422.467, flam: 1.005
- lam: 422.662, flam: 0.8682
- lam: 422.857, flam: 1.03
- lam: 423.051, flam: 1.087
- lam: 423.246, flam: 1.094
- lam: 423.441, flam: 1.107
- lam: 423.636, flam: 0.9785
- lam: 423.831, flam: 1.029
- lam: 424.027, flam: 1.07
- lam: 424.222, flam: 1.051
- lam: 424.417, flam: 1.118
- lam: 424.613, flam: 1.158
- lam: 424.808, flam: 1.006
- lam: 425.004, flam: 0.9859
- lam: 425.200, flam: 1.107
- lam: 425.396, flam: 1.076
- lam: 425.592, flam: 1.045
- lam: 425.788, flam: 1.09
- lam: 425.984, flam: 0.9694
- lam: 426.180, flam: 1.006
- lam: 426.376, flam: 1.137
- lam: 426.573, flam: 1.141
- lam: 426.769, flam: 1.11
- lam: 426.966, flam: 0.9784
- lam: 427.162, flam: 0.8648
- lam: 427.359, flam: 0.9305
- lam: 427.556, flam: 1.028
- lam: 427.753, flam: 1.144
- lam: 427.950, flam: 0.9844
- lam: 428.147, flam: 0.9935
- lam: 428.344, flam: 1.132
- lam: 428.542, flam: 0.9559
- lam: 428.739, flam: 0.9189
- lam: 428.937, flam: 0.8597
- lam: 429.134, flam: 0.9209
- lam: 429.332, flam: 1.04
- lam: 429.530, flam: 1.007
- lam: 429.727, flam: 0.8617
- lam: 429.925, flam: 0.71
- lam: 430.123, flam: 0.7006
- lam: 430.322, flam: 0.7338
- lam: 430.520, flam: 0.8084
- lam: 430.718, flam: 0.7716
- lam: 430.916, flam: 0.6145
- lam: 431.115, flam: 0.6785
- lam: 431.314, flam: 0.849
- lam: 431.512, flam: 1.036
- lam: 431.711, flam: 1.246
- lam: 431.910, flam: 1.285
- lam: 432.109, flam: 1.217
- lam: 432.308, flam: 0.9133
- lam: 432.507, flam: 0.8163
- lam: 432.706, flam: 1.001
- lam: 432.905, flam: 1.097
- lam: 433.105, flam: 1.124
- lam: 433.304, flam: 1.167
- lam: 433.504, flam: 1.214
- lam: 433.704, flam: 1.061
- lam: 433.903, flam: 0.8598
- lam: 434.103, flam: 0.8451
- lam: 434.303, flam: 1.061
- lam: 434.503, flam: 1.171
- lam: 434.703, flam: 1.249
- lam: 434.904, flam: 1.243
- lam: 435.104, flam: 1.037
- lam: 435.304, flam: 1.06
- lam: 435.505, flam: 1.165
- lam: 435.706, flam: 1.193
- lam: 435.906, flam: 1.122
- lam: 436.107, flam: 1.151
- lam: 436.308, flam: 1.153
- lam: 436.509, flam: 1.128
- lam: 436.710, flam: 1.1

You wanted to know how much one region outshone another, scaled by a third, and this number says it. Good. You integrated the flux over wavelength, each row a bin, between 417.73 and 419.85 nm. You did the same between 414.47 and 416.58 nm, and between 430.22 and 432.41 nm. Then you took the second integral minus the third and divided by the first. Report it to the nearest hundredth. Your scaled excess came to 0.18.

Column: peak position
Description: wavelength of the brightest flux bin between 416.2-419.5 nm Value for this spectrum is 416.287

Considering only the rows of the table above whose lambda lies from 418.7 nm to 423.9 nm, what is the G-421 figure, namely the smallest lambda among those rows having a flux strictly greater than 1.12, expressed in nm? 418.980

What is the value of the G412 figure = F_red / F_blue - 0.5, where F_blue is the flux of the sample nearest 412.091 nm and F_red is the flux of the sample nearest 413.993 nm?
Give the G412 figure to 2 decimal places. 0.52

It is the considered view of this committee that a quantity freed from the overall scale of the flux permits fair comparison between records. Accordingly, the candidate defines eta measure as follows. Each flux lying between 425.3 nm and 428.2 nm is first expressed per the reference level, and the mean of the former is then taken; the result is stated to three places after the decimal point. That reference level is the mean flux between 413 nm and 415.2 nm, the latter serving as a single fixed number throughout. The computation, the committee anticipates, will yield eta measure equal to 0.906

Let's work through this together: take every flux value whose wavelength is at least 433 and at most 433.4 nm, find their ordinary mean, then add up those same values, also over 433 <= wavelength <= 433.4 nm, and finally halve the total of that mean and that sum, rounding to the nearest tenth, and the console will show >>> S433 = 1.7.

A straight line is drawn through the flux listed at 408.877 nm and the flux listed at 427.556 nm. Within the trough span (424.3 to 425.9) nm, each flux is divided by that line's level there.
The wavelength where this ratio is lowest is 425.004 nm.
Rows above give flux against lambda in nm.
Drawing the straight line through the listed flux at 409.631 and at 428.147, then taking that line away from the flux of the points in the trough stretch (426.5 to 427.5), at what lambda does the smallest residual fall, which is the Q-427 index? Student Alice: 427.162 nm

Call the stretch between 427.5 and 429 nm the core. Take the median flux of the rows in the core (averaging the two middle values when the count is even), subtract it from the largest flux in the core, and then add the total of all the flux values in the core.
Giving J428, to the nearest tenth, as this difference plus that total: 8.2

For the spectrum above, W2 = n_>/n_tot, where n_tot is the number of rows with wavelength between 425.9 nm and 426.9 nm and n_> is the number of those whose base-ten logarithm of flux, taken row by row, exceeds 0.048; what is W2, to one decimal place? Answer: 0.4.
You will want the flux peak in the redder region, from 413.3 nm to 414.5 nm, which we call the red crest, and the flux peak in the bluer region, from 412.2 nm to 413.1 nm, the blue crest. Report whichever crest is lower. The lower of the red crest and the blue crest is 1.21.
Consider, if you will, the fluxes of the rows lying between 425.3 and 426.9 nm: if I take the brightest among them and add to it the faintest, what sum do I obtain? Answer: 2.11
